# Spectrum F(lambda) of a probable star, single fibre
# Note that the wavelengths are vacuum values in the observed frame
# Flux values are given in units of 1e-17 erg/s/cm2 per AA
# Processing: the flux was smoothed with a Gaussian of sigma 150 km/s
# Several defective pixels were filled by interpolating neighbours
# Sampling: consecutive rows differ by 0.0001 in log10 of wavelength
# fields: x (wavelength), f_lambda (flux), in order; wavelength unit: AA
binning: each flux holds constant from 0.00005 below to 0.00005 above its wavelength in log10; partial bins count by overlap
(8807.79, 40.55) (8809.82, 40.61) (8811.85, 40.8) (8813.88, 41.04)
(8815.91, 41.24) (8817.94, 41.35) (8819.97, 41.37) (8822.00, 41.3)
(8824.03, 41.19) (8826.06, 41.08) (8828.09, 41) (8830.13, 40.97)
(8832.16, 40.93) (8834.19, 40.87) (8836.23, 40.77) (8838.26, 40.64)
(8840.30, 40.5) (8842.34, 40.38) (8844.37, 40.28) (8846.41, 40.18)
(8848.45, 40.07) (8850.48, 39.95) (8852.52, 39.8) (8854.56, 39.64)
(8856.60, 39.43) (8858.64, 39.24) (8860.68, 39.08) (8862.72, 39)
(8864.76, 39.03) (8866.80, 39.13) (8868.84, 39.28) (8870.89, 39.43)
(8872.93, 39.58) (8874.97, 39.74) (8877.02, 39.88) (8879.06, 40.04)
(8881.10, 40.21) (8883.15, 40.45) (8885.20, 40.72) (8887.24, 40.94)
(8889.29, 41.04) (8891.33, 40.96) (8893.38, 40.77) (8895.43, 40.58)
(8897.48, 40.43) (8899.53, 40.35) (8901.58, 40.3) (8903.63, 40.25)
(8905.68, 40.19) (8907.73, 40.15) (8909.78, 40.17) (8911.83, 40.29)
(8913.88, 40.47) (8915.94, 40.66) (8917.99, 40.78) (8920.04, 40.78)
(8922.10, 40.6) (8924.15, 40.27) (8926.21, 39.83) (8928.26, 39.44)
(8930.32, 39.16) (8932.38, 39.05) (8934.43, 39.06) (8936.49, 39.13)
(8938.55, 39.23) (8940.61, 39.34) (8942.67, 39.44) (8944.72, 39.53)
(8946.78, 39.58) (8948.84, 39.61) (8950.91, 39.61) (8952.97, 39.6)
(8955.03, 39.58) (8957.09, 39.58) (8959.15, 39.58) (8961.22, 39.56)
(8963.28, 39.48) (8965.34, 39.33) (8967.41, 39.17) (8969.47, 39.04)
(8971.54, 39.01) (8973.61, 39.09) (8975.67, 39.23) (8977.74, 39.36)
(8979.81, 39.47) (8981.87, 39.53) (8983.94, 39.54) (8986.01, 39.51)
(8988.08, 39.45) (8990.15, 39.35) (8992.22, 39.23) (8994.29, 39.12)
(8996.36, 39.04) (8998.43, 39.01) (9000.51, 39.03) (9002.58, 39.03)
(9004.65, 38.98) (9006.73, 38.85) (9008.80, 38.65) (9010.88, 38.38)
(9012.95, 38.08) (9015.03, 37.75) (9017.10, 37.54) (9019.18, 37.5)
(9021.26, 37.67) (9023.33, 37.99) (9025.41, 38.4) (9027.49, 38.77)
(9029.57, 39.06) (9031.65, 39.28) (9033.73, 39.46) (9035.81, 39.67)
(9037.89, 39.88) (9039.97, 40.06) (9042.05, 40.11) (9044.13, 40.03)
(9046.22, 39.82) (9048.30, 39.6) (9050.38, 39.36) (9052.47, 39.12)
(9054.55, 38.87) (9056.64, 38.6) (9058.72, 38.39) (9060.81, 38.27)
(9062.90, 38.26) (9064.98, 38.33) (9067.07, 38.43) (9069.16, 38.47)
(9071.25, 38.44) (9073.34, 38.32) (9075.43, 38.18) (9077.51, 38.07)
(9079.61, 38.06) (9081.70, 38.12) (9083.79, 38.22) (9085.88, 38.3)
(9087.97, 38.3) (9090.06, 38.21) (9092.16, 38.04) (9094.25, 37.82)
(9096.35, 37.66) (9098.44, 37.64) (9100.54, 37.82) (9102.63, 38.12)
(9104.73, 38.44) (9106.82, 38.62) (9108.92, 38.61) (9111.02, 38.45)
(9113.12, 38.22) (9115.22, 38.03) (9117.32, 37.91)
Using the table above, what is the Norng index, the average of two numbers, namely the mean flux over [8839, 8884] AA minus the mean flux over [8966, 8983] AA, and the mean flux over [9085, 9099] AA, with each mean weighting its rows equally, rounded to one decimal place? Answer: 19.3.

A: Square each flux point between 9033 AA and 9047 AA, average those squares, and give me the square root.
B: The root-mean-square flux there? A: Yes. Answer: 39.9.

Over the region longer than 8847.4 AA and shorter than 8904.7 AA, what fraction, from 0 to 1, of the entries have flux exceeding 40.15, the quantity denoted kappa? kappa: 0.43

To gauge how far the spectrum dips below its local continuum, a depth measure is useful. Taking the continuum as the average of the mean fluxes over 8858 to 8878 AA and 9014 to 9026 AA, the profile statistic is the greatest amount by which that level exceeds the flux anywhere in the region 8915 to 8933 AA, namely -0.48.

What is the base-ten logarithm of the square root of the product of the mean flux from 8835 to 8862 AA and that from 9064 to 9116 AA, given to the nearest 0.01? 1.59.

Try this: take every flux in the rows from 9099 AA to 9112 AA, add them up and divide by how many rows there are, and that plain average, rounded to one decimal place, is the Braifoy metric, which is 38.3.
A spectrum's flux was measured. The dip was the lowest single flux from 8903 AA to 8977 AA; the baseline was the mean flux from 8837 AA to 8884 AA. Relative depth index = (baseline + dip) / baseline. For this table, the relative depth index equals 1.98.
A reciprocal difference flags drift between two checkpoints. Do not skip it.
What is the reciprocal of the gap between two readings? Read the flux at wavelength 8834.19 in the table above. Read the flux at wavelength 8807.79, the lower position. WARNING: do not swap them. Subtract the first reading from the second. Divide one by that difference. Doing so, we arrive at -3.1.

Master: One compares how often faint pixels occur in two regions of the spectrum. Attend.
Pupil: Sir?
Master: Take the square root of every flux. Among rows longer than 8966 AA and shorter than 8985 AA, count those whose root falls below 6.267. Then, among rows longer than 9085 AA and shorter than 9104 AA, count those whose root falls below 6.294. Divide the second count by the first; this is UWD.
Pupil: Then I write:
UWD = 1.80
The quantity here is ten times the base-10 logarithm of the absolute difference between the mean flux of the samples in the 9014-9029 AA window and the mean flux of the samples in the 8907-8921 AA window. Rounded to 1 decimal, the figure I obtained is 4.0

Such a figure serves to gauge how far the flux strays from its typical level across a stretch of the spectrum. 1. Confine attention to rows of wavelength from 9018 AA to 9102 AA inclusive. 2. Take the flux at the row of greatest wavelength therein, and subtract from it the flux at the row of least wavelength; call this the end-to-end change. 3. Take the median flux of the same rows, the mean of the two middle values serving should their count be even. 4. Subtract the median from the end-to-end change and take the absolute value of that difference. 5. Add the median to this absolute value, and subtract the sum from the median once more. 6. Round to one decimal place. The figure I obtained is -38.0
